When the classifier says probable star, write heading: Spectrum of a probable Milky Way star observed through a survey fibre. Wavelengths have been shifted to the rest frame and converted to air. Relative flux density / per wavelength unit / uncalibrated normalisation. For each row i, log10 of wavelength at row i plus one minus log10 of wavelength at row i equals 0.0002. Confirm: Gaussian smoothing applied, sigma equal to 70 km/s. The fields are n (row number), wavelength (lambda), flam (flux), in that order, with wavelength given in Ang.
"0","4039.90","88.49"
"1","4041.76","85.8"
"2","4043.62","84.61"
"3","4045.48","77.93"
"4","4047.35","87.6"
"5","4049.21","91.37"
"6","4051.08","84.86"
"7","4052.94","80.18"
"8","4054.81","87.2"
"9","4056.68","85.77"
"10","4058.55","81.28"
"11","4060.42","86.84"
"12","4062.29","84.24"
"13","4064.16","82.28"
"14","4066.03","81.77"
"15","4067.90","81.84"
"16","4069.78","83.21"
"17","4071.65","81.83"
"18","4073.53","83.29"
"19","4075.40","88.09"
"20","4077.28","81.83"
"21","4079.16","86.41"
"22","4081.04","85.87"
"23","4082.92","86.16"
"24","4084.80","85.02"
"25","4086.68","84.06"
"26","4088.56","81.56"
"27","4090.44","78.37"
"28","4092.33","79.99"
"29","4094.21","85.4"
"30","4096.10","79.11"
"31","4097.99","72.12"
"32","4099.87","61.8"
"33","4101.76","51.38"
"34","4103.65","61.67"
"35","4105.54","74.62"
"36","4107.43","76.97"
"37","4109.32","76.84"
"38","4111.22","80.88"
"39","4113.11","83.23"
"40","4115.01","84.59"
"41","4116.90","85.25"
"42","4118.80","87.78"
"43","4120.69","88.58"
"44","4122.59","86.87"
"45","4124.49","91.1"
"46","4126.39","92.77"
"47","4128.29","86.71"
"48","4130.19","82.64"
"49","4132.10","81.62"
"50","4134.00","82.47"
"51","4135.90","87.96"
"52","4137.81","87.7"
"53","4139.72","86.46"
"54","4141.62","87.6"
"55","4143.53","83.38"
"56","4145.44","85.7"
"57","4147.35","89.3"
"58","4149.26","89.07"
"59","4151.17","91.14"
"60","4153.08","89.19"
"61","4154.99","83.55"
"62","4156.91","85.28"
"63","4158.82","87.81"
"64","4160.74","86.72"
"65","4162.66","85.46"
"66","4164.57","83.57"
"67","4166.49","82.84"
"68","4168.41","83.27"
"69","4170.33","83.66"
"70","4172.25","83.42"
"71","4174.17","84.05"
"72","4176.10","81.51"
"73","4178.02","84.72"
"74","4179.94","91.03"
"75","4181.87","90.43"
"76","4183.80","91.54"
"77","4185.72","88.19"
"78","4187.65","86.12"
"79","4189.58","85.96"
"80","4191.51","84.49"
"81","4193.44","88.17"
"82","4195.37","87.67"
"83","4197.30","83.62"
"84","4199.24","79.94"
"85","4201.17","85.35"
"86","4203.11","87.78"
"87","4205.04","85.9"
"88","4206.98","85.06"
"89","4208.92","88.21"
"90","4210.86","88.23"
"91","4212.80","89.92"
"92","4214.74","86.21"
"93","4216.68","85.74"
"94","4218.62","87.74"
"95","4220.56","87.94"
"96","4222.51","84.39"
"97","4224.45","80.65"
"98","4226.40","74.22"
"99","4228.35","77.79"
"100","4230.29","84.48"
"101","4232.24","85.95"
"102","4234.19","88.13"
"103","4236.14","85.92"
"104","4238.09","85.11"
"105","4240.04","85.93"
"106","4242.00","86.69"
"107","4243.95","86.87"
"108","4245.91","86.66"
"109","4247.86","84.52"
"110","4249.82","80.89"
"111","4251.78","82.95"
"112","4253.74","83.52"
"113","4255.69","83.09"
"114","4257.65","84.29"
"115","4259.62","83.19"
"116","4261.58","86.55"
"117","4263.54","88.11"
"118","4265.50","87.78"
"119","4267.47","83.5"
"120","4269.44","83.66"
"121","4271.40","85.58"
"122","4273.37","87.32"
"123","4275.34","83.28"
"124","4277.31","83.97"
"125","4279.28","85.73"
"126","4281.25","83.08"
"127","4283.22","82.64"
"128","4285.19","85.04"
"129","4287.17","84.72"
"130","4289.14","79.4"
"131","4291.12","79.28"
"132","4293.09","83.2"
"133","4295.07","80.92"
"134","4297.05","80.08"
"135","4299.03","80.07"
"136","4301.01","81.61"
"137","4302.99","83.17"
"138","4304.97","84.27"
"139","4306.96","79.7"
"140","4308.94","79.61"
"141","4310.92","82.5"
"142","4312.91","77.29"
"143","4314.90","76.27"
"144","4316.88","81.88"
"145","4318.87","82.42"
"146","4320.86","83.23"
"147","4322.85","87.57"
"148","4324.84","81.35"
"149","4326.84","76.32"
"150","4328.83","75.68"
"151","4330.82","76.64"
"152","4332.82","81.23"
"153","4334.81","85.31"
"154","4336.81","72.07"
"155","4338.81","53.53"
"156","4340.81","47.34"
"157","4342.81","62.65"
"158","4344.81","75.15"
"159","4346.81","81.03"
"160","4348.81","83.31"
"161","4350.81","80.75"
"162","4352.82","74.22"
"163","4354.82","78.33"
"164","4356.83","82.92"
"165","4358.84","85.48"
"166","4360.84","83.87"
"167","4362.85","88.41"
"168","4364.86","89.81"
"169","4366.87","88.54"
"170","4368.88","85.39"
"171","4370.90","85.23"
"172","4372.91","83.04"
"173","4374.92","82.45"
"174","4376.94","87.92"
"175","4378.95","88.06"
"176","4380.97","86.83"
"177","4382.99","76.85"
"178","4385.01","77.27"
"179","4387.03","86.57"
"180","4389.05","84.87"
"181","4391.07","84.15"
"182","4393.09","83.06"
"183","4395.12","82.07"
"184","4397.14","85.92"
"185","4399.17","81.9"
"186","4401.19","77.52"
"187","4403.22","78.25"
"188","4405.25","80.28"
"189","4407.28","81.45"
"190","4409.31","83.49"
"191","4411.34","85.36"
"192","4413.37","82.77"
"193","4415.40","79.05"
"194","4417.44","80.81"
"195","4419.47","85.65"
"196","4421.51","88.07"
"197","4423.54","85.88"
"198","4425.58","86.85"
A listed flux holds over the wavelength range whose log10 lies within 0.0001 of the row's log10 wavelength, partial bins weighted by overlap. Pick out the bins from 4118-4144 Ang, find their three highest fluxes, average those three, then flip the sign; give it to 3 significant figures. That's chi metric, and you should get -90.8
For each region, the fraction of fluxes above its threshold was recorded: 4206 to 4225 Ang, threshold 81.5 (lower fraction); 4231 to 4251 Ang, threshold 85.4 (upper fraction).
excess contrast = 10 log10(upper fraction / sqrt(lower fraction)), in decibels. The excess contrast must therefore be -1.3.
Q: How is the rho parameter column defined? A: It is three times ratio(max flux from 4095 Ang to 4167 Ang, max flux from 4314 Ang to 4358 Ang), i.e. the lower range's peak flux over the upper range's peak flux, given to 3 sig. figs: 3.18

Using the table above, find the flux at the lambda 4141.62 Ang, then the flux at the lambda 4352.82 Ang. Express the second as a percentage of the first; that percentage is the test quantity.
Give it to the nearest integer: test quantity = 85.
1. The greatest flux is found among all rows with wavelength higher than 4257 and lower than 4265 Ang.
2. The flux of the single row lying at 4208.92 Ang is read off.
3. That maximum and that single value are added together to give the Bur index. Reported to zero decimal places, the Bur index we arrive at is 176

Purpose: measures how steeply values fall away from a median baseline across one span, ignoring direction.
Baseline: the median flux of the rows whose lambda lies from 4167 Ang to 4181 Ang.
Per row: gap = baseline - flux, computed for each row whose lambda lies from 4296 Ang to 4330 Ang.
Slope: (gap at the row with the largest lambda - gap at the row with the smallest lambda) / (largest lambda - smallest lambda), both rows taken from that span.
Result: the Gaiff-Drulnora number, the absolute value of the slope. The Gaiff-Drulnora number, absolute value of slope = 0.1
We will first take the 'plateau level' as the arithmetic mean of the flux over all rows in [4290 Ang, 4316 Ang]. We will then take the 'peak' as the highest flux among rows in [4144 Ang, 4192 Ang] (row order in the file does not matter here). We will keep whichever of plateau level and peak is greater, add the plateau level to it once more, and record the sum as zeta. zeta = 172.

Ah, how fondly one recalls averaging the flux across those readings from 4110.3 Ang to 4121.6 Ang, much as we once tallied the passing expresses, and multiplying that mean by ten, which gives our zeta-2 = 851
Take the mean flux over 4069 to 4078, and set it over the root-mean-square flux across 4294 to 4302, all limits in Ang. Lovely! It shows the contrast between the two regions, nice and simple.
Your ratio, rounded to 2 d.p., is 1.04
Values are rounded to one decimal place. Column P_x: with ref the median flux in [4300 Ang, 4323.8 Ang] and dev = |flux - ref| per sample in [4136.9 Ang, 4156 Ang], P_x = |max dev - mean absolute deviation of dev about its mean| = 7.0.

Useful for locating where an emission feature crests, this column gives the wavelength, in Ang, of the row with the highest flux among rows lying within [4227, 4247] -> 4234.19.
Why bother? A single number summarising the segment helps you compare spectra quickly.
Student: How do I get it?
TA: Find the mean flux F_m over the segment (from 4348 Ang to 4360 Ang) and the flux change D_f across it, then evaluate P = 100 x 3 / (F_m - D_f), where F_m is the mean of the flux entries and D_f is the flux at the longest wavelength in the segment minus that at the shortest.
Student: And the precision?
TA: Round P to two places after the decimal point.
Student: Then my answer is 3.81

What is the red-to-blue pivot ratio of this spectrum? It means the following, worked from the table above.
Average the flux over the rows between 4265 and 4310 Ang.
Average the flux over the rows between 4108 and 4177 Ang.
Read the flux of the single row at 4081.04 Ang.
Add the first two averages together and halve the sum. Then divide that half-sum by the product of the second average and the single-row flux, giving 0.0115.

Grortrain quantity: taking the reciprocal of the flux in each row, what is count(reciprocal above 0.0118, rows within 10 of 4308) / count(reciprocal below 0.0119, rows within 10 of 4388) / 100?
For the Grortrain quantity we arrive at 0.017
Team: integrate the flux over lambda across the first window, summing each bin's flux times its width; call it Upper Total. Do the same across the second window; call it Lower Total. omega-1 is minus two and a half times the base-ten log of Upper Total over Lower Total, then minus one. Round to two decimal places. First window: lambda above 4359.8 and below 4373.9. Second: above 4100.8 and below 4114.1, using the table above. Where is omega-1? -1.26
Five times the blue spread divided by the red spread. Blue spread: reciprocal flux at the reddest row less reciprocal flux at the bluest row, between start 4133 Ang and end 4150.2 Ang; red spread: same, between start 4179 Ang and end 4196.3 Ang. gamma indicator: -11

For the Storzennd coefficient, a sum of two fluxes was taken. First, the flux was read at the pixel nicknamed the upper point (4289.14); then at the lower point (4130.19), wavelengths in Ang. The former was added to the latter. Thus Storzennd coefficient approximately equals 162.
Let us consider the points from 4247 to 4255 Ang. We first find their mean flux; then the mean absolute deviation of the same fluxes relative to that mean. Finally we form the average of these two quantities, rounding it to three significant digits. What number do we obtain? 42.0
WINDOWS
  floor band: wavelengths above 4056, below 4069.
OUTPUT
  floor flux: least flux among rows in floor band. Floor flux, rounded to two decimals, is 81.28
